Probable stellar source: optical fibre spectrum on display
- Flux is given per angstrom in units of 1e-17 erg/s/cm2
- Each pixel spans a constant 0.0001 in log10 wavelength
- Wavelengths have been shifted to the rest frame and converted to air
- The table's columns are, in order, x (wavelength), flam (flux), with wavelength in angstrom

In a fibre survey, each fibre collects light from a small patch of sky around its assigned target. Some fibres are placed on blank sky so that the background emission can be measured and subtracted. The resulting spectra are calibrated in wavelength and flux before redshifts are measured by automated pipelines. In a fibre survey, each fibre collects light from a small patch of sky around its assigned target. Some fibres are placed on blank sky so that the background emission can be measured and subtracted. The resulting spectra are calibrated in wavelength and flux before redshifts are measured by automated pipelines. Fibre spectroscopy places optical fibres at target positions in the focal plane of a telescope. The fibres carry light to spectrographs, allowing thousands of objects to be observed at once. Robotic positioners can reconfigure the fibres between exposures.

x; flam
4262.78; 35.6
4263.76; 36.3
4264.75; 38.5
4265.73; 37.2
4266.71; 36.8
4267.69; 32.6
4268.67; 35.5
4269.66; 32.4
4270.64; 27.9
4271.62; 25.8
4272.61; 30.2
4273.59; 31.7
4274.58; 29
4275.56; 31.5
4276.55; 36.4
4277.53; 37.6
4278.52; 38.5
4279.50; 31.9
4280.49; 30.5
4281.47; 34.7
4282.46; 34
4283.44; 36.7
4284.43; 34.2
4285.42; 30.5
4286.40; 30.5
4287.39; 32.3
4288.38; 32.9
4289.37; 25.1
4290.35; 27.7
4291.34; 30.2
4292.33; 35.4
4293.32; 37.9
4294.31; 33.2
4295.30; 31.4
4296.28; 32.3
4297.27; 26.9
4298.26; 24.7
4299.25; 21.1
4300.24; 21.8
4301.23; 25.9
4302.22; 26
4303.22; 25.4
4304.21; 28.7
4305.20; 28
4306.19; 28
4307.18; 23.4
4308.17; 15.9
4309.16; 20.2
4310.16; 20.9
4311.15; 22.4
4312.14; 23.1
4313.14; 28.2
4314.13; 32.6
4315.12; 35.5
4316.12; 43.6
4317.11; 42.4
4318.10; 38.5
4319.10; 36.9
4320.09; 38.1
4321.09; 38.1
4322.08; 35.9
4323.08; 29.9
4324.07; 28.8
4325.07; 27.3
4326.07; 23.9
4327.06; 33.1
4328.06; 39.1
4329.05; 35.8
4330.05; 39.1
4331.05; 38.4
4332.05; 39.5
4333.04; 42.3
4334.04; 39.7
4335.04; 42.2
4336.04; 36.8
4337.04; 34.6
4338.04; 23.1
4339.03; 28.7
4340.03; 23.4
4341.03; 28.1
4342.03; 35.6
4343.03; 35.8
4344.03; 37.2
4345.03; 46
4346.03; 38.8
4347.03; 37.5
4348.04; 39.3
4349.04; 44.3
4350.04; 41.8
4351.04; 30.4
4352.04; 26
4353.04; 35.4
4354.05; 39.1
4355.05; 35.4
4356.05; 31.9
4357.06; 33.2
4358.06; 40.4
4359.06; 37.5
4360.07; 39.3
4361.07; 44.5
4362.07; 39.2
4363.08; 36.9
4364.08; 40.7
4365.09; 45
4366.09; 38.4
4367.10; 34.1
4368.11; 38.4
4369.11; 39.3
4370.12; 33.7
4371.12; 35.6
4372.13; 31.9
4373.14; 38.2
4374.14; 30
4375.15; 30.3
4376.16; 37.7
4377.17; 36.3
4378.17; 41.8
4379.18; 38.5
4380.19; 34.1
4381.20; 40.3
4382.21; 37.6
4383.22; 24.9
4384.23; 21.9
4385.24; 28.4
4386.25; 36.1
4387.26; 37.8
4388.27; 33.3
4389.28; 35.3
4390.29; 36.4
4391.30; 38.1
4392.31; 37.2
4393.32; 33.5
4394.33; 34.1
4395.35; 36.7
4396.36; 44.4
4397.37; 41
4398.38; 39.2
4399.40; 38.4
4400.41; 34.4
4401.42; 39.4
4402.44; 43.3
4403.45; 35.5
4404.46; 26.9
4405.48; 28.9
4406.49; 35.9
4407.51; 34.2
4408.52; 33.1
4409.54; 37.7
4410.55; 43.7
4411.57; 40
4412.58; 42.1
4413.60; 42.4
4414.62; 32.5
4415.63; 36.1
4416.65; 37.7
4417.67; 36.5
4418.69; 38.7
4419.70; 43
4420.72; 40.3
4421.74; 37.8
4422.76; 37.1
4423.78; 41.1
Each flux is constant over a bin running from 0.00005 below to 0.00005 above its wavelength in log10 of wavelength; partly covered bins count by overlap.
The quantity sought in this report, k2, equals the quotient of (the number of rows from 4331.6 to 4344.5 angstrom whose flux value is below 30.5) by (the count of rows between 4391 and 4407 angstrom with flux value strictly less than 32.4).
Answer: 2.0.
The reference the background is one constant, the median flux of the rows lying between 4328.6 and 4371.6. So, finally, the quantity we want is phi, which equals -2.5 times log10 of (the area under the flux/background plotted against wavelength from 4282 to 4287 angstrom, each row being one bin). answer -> -1.61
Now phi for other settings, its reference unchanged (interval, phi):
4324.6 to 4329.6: -1.57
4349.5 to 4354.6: -1.68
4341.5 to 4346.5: -1.78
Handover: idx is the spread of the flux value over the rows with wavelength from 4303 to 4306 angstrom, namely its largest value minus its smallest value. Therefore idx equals 3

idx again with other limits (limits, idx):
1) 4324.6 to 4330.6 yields 15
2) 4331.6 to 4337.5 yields 8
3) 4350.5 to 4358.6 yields 14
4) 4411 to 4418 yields 10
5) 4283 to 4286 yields 6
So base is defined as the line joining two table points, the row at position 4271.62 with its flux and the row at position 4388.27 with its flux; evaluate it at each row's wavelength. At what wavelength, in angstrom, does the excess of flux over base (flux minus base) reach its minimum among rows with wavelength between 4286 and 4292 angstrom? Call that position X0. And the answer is 4289.37 angstrom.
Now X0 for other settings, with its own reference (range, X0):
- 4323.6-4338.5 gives 4338.04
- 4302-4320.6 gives 4308.17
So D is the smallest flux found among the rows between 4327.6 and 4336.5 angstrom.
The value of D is 35.8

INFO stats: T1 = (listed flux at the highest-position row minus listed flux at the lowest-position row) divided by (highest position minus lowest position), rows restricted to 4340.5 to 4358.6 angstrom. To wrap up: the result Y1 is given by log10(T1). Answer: -0.14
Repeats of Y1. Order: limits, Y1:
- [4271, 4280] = -0.11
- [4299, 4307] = 0.00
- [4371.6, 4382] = -0.03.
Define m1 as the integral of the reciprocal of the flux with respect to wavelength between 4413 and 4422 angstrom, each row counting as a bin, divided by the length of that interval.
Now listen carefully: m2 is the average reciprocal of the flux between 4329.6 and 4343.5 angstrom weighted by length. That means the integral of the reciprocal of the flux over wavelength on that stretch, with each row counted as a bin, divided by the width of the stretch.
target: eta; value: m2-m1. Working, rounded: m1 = 0.026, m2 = 0.0299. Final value 0.0037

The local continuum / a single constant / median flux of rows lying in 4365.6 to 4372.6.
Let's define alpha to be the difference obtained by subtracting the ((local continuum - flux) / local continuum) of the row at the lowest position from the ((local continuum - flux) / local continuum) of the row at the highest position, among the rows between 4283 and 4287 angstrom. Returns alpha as 0.2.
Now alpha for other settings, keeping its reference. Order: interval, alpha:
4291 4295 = -0.1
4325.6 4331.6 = -0.4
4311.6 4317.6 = -0.5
